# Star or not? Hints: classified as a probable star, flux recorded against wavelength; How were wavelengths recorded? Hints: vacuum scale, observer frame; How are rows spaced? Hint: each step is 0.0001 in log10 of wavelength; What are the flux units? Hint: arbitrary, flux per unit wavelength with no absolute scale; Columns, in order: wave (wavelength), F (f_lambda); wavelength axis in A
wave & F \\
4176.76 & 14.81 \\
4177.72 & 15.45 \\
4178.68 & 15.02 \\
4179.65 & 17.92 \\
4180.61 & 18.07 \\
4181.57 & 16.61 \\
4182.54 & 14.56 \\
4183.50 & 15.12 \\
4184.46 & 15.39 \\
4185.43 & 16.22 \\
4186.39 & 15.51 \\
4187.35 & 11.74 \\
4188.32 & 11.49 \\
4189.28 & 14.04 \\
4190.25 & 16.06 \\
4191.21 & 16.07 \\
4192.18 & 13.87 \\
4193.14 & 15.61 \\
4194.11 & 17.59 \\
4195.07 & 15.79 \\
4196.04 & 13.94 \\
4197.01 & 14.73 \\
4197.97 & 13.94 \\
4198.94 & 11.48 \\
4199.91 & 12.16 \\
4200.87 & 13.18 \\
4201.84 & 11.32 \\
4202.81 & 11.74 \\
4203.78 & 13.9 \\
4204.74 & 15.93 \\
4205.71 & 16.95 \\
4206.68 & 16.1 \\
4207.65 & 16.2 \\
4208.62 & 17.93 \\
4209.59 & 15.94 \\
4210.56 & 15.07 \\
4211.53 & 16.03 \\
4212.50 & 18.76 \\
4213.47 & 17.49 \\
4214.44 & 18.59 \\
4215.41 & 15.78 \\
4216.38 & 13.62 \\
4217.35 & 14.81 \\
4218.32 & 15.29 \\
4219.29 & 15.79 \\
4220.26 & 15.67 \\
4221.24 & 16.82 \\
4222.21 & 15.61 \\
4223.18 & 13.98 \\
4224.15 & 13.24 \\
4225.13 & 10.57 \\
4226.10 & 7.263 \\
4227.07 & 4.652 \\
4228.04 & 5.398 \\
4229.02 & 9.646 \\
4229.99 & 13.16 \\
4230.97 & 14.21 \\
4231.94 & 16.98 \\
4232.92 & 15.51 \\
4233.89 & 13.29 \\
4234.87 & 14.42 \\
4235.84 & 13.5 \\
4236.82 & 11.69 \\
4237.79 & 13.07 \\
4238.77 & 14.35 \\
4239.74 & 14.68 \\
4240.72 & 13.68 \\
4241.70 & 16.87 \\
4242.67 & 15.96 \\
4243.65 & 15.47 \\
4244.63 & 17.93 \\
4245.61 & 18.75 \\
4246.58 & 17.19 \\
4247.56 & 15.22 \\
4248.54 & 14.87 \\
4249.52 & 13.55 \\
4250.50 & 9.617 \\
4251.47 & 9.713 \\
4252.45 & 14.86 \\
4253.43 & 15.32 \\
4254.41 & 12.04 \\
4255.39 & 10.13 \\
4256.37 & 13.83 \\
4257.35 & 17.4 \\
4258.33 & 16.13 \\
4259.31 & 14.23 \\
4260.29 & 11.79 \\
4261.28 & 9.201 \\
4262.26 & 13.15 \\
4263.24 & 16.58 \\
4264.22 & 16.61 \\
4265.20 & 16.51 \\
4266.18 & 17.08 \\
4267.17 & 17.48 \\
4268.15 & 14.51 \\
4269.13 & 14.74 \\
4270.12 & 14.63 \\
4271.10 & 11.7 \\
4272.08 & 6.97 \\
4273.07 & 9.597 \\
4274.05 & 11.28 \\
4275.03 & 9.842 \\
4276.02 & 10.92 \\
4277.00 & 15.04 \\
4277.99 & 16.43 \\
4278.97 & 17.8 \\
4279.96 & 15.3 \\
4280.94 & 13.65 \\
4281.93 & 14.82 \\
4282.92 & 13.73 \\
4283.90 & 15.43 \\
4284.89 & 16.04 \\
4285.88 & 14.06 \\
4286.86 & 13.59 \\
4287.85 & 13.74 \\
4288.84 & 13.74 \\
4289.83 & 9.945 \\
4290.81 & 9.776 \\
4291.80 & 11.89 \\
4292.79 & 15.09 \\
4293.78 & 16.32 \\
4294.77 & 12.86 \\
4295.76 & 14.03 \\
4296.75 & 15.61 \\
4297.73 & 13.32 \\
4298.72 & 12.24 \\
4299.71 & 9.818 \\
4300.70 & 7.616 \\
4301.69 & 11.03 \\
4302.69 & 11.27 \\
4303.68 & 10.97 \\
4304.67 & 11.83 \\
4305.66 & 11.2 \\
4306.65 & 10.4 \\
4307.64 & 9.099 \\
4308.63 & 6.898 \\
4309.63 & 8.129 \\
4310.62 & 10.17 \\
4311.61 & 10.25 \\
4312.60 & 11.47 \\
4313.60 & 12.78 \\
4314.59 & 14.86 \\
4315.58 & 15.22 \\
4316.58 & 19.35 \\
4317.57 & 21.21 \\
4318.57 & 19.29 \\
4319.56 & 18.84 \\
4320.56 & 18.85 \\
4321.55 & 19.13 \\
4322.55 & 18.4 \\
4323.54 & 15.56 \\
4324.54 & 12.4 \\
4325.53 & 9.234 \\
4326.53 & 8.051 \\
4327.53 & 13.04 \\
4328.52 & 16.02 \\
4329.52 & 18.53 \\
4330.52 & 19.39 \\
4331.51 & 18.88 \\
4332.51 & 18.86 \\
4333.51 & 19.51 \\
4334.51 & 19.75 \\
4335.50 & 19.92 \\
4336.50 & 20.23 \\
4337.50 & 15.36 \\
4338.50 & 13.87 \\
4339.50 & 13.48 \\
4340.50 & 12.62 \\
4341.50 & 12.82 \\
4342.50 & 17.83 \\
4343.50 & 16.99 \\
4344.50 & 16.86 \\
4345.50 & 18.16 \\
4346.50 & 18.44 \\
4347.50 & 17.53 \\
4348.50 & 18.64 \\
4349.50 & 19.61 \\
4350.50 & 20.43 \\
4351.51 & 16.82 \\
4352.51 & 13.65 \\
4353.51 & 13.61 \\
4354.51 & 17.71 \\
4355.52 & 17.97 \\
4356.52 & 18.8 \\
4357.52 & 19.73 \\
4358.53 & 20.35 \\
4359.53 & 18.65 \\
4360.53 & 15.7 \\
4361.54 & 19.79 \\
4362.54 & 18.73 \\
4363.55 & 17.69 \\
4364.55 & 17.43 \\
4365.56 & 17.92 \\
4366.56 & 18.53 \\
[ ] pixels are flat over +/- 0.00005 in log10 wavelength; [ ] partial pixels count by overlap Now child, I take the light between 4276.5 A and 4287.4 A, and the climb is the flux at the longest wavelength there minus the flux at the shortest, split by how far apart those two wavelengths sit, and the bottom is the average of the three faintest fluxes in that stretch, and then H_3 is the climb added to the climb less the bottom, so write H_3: -14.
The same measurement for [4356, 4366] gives -17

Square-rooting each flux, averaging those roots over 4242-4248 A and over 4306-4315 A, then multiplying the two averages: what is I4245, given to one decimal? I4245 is 13.1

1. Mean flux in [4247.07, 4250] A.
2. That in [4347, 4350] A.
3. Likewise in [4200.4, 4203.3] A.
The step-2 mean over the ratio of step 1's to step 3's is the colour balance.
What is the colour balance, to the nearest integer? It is 15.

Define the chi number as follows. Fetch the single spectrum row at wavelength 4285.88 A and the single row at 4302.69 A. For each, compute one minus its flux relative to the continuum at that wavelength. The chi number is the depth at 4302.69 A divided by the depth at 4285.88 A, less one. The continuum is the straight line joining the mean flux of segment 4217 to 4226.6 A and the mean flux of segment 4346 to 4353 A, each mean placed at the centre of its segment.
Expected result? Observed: 2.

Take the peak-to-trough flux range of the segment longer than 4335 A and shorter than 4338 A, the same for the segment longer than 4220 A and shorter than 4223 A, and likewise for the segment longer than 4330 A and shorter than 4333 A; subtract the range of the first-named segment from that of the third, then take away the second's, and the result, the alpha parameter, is -6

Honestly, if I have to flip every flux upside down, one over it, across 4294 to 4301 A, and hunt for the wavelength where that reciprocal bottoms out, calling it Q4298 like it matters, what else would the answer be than 4296.75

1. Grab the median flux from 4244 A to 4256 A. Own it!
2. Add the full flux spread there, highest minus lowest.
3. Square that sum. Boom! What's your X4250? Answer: 576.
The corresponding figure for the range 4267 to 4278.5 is 558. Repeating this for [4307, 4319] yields 699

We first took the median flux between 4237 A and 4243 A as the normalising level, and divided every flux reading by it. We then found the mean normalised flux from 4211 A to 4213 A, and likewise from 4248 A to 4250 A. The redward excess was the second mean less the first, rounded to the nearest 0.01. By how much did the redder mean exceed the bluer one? -0.22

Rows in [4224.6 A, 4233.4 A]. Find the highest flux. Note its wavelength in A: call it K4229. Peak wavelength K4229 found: 4231.94 A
